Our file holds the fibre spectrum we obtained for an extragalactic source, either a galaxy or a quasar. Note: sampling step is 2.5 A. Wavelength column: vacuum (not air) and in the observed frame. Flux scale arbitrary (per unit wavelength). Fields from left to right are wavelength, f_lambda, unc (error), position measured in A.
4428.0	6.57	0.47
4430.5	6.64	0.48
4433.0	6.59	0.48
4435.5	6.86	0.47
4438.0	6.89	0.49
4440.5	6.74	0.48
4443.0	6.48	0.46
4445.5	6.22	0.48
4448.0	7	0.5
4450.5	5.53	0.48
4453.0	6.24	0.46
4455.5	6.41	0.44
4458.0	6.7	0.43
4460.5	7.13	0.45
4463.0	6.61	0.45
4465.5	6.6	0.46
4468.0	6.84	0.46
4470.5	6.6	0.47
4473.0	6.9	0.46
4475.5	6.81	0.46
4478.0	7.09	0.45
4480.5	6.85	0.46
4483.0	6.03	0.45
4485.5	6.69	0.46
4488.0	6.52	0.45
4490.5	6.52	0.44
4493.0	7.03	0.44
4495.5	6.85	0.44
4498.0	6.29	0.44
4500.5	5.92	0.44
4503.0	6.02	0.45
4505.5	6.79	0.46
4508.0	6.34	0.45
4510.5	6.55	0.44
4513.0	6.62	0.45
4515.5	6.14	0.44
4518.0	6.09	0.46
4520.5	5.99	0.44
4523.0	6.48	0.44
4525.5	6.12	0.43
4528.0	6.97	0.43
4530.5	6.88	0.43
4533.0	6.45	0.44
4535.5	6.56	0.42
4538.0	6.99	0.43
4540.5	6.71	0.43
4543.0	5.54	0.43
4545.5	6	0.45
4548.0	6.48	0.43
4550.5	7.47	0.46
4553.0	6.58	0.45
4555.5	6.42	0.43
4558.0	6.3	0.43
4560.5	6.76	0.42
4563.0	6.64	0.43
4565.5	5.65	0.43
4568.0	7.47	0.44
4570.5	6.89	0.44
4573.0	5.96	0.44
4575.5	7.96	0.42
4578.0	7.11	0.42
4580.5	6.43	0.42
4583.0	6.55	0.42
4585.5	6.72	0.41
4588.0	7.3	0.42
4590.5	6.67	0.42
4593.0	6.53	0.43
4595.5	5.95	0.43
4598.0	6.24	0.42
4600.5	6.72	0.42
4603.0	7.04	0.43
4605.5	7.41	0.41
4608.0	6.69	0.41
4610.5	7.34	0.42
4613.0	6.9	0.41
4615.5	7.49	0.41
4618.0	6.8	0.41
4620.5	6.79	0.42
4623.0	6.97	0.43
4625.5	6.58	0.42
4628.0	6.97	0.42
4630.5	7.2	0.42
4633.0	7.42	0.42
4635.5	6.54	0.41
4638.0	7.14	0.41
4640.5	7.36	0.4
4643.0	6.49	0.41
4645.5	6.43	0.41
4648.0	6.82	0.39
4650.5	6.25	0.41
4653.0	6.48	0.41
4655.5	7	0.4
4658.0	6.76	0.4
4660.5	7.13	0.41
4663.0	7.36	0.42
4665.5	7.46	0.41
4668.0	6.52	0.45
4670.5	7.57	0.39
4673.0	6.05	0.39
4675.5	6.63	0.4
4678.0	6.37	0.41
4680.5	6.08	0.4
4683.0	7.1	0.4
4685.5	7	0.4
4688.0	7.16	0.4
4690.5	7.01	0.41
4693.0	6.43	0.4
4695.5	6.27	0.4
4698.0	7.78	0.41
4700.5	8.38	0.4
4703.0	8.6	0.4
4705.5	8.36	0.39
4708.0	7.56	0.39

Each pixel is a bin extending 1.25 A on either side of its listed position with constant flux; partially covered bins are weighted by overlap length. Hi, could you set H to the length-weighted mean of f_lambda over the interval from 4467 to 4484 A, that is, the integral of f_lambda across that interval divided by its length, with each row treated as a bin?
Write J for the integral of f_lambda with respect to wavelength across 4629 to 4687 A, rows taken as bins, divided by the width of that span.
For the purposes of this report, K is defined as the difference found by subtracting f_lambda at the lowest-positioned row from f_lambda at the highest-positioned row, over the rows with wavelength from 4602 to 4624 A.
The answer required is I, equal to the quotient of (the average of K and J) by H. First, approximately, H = 6.74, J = 6.84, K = -0.1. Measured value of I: 0.502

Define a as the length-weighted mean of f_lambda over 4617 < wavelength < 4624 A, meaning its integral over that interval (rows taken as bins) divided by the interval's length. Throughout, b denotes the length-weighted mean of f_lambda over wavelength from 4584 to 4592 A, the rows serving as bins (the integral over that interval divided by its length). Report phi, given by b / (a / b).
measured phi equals 6.90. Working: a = 6.85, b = 6.87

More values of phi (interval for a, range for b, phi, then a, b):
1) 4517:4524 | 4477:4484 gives 7.19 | 6.18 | 6.66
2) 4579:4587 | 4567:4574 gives 6.95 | 6.61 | 6.78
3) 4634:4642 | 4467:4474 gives 6.55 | 7.01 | 6.77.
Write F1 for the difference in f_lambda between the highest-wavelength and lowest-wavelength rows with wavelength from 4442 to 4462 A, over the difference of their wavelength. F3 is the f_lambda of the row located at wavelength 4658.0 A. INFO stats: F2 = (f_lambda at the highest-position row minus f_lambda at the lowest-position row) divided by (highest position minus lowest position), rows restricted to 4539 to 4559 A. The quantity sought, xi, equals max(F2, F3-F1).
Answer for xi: 6.7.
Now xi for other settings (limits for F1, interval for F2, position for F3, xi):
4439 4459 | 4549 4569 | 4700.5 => 8.4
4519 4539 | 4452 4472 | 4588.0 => 7.2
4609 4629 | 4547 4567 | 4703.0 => 8.6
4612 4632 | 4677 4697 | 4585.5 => 6.7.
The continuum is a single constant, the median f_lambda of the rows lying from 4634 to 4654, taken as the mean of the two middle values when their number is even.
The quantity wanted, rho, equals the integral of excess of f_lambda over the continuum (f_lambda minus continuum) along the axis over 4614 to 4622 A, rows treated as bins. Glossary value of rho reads 4.0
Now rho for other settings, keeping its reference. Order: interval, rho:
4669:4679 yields 1.4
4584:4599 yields 0.9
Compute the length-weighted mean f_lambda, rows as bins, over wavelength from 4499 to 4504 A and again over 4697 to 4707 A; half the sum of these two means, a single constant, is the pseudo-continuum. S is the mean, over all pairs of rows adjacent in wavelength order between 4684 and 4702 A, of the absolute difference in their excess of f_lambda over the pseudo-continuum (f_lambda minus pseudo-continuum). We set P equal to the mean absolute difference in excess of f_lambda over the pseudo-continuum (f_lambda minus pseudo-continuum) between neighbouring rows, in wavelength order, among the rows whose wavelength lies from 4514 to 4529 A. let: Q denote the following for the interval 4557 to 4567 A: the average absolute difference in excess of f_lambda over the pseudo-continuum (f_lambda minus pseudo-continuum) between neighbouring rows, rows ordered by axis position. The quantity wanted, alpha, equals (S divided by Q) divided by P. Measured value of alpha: 2.7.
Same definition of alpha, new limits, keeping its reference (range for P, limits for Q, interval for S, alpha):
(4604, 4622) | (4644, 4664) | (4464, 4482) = 1.2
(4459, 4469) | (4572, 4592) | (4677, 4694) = 2.1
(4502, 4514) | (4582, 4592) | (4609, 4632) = 2.1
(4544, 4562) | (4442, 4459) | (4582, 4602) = 1.3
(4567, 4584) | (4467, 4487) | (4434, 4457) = 1.5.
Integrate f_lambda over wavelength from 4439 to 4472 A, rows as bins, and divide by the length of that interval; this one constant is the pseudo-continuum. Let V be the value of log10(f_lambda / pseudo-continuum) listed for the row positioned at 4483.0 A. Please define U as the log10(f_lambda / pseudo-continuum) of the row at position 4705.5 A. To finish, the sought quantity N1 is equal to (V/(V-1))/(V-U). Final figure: -0.2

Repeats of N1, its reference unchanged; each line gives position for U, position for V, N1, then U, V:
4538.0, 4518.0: -0.5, 0.028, -0.032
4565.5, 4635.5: 0.0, -0.064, -0.001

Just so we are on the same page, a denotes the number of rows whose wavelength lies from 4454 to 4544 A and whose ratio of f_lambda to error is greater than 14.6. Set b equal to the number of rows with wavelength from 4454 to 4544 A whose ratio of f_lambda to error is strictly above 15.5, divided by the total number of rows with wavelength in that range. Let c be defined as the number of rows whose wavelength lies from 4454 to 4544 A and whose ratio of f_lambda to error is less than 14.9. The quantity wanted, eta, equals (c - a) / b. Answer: 14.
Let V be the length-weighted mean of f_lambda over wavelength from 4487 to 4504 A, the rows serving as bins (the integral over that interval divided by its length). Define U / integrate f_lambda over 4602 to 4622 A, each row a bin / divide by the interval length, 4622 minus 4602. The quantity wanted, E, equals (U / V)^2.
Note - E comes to 1.19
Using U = 7.1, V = 6.46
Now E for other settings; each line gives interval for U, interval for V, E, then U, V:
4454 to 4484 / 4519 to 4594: 1.03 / 6.7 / 6.62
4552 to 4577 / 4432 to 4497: 1.01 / 6.7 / 6.64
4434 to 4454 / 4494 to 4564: 1.01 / 6.5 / 6.46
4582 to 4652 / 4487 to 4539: 1.11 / 6.8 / 6.48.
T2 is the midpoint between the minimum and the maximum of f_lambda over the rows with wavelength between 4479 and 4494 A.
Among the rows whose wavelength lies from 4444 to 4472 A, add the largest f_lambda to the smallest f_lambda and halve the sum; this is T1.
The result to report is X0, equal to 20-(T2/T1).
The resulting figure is 19.0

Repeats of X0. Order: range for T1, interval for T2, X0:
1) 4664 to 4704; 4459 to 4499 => 19.1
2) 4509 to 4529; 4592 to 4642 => 19.0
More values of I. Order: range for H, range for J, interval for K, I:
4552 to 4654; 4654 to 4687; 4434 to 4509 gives 0.467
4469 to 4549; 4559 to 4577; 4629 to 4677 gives 0.476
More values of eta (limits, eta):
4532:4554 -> -7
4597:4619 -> -9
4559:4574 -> -4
